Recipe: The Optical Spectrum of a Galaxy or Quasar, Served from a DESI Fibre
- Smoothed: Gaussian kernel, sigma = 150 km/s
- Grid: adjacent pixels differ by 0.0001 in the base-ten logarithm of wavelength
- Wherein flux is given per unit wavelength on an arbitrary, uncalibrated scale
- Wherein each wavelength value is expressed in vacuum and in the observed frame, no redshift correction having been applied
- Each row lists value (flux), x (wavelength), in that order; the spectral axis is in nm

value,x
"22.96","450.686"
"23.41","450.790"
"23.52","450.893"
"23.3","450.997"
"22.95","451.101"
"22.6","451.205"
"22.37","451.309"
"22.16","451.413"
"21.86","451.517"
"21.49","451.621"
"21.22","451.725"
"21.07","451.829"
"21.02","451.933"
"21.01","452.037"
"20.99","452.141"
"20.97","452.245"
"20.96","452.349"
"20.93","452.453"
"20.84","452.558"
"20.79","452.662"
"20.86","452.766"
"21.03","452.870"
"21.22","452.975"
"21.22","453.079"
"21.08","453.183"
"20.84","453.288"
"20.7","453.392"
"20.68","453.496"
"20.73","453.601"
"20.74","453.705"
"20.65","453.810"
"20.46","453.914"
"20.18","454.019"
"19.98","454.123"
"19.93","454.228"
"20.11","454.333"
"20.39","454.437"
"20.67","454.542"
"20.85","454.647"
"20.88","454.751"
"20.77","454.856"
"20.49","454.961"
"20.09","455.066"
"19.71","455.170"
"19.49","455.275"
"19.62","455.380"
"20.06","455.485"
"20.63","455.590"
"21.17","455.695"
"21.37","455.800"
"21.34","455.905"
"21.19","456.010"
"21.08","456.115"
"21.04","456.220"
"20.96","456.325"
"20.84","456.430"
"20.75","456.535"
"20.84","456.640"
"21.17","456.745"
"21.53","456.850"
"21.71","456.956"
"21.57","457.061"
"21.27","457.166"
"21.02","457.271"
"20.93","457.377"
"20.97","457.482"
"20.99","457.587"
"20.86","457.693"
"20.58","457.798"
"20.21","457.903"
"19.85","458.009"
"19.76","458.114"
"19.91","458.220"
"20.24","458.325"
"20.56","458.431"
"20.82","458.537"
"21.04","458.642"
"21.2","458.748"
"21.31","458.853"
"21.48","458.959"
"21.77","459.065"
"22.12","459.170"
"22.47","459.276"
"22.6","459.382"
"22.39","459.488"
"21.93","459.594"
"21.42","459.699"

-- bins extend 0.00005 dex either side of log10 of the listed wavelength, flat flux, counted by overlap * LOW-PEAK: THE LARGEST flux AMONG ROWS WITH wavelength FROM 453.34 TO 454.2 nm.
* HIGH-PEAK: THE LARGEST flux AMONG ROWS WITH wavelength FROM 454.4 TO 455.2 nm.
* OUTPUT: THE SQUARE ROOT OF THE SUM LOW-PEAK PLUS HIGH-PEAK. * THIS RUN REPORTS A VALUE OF 6.45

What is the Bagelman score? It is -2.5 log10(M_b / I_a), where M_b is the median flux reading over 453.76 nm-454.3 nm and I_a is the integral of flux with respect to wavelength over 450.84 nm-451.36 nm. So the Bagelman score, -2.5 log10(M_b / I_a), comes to -0.57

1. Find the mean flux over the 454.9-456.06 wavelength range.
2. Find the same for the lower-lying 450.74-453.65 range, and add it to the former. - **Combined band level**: 42.0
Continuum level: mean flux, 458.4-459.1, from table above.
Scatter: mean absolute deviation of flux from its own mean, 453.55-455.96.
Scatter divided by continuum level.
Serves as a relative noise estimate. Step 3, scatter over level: 0.020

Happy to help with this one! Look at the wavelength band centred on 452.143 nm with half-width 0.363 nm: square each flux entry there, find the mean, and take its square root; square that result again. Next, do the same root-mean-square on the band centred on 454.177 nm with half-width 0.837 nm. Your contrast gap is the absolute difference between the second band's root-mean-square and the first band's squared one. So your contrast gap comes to 420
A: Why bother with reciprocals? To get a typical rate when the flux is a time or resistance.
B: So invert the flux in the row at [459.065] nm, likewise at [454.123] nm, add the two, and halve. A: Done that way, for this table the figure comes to 0.0480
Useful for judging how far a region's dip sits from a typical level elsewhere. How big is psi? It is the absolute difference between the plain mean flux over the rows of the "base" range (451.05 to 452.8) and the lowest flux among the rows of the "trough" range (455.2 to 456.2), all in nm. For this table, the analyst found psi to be 1.93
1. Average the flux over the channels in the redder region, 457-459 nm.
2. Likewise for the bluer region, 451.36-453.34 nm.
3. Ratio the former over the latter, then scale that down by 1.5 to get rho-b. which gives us 0.655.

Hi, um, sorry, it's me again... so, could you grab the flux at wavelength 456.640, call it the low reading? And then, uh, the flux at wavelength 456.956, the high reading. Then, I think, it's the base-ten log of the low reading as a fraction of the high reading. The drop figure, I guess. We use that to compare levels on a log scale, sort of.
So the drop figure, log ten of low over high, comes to -0.018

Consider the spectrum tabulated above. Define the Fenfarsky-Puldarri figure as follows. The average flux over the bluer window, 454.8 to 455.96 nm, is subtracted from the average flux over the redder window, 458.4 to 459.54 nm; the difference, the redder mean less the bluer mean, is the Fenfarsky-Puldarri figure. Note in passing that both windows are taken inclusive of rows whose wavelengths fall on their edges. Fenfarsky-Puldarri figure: 1.2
